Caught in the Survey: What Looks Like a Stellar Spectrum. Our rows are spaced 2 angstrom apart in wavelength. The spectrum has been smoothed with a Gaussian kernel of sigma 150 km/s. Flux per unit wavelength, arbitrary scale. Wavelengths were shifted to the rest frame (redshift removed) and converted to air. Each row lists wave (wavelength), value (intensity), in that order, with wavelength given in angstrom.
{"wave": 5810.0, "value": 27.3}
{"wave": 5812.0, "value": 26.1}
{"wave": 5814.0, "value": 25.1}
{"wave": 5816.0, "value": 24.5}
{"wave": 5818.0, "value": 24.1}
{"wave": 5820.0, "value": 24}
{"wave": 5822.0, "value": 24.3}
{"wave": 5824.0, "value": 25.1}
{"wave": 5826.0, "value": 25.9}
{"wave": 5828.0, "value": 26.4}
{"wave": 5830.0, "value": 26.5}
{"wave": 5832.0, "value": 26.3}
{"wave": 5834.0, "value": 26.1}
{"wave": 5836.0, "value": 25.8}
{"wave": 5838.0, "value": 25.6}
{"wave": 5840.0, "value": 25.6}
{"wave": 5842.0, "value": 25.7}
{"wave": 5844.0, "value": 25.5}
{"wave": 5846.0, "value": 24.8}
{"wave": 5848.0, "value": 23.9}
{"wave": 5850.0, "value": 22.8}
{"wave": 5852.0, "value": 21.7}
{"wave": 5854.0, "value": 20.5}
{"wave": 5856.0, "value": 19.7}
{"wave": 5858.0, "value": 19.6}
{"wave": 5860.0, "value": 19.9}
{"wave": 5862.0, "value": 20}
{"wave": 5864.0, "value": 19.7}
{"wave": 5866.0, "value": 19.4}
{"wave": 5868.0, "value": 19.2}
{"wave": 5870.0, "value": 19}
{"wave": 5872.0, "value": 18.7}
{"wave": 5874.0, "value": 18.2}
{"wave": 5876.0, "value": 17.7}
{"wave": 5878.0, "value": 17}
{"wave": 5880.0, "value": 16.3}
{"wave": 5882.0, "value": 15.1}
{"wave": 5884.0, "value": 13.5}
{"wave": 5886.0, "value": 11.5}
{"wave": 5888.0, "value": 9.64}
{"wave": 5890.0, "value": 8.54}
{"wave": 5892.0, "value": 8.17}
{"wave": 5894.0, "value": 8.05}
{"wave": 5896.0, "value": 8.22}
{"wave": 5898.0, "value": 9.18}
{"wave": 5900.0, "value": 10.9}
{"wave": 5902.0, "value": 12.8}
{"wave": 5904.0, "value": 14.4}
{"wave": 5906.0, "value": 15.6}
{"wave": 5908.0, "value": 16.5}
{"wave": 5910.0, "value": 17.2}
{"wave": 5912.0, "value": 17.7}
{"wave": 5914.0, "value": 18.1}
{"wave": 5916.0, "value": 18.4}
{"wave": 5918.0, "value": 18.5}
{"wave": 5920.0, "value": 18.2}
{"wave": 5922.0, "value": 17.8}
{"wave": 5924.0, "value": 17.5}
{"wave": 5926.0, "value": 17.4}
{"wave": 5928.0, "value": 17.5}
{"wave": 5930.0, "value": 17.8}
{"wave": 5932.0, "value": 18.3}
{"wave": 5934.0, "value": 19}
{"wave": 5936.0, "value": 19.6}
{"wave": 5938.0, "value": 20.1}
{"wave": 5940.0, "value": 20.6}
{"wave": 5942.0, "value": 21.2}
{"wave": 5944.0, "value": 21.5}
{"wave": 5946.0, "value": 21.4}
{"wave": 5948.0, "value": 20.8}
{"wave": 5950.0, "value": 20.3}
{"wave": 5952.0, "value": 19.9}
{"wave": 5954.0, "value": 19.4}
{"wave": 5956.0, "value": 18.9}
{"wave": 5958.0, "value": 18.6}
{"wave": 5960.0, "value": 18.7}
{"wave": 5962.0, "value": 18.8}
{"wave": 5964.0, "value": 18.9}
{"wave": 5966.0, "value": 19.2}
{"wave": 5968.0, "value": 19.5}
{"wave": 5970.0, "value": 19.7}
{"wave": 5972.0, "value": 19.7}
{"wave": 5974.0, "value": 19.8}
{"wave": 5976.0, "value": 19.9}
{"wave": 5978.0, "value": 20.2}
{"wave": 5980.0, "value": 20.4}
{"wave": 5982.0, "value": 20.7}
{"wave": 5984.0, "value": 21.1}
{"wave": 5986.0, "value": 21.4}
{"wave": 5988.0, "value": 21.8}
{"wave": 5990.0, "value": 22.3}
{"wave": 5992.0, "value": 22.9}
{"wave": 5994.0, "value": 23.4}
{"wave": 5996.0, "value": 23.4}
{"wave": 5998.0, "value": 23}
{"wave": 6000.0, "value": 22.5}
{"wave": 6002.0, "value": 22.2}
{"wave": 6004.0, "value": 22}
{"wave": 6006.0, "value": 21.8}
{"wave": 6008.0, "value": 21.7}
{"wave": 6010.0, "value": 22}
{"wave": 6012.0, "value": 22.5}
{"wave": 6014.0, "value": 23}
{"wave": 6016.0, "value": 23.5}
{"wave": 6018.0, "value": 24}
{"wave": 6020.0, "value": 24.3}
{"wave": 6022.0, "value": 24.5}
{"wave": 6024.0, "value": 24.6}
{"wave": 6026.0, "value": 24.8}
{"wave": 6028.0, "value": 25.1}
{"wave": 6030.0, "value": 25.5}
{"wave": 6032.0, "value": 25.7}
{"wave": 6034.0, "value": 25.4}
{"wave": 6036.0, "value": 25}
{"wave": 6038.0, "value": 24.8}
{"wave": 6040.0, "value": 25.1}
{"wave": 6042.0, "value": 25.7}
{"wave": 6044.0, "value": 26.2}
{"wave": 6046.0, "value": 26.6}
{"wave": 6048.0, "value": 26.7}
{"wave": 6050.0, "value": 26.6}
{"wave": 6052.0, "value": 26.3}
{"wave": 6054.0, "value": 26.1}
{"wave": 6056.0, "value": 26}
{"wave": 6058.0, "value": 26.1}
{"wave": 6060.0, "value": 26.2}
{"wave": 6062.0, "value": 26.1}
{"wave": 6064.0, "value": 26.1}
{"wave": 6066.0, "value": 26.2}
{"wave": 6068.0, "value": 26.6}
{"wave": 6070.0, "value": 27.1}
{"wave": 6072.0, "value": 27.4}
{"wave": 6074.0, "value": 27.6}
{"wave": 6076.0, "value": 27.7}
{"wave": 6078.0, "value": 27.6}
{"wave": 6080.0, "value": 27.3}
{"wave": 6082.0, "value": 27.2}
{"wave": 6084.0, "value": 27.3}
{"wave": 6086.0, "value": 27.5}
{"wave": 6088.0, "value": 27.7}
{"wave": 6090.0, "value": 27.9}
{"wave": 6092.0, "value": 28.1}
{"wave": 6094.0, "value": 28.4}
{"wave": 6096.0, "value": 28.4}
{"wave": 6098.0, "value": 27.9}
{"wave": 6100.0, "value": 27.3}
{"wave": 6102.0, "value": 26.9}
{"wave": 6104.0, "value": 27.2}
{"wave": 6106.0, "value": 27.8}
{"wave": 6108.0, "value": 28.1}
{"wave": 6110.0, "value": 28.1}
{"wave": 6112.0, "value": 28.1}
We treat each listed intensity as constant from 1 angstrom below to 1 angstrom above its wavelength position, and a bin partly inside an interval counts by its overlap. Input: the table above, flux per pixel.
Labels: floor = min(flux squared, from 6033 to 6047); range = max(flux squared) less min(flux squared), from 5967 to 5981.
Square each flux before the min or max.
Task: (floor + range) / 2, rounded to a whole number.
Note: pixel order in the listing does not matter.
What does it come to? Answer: 325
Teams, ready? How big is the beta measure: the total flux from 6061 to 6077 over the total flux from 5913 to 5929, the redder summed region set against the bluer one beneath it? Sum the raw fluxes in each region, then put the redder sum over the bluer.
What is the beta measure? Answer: 1.50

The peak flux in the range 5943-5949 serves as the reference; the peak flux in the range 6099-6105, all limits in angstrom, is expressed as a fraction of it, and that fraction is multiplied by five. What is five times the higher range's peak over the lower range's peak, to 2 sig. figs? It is 6.3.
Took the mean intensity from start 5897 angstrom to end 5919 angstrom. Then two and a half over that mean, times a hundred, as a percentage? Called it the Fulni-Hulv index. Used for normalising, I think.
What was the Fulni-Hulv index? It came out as 16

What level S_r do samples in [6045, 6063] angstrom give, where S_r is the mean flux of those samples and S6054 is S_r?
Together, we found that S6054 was 26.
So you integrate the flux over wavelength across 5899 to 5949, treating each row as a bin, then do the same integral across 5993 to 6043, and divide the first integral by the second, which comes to 0.75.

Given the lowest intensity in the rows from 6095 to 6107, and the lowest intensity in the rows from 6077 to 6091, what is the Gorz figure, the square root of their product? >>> 27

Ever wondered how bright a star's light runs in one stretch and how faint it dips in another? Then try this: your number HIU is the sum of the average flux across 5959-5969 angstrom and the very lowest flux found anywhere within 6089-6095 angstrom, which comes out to 47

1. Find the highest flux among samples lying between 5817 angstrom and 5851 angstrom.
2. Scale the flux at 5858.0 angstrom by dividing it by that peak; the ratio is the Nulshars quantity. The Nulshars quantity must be 0.74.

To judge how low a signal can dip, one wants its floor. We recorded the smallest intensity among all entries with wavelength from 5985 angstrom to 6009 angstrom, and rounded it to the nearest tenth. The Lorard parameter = 21.4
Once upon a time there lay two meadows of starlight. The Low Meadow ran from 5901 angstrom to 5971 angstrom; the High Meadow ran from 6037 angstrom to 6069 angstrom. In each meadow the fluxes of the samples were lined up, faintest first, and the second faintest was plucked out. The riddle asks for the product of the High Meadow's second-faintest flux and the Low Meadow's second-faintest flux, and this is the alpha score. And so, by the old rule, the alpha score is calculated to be 361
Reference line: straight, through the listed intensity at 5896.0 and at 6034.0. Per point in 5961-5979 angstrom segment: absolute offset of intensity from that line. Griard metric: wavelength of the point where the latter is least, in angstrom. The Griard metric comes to 5976.0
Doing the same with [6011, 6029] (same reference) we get 6014.0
